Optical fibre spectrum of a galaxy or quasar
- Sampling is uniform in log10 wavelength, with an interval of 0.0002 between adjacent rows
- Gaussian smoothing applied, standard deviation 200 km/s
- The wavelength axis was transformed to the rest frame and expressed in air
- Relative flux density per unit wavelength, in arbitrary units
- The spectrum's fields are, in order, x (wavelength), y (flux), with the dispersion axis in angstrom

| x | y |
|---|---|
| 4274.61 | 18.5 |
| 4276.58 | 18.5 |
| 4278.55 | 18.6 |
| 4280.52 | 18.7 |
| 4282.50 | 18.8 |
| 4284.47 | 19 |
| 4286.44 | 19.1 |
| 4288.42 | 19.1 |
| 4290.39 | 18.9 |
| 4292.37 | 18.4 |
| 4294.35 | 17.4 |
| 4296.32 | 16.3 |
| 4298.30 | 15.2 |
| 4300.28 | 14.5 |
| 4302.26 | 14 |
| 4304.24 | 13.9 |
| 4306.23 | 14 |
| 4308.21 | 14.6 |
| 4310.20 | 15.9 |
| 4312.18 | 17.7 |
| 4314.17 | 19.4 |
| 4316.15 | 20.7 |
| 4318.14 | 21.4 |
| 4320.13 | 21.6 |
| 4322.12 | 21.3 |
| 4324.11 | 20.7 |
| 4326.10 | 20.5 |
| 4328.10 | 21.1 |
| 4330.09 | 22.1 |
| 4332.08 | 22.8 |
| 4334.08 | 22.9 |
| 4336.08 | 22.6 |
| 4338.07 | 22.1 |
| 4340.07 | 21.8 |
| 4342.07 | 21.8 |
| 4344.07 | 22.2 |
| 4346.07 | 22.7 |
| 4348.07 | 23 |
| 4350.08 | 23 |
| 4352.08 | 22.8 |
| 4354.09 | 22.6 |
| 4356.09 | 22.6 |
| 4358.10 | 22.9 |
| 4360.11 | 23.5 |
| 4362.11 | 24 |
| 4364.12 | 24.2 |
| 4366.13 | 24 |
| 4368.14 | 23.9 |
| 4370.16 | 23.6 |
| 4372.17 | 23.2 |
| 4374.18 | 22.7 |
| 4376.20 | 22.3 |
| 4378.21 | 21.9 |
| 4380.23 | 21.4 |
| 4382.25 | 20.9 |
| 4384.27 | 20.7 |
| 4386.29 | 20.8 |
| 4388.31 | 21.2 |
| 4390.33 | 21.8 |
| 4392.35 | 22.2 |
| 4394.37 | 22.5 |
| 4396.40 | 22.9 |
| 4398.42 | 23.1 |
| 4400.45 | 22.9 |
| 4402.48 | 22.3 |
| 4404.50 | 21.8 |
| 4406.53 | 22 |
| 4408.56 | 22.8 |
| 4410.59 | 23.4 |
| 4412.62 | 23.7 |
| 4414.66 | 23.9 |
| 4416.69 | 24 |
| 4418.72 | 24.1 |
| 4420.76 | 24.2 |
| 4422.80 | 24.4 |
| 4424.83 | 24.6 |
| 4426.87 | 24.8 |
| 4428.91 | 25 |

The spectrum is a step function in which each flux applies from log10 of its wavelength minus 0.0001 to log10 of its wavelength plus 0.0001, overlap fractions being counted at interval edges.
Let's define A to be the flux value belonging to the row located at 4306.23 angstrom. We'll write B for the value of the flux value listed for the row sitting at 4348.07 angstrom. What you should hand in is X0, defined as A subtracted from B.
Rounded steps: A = 14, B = 23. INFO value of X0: 9.0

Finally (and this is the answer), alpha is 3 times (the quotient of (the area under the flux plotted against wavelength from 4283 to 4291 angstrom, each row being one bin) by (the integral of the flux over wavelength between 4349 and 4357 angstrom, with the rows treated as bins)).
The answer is 2.51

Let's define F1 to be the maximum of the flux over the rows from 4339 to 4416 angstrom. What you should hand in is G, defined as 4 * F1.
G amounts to 97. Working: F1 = 24.2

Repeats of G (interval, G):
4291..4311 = 74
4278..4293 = 76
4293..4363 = 96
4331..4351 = 92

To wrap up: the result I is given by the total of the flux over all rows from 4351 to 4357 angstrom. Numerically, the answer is 68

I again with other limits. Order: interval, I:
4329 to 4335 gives 68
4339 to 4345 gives 66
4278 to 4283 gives 56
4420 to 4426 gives 73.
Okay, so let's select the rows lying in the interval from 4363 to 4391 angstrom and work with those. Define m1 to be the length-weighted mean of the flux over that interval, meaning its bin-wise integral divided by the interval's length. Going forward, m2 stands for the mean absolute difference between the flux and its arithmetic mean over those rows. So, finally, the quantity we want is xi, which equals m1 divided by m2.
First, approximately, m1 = 22.3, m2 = 1.1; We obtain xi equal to 20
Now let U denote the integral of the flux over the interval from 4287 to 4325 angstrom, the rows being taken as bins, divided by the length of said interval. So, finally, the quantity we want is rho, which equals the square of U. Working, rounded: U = 17.6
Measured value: 311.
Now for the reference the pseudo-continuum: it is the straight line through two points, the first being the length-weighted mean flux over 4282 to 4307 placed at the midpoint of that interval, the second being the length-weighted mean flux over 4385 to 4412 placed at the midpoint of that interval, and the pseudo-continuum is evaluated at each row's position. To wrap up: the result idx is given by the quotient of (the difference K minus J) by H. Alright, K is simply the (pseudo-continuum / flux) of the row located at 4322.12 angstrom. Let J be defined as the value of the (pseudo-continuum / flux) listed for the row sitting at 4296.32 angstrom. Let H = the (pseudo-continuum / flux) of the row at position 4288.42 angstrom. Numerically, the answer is -0.21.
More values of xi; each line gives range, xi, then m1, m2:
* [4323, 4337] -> 24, 21.8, 0.9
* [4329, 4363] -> 54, 22.7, 0.4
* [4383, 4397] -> 31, 21.7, 0.7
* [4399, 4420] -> 32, 23.1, 0.7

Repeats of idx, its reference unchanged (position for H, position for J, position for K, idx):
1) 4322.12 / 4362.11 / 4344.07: 0.03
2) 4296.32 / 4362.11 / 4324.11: 0.04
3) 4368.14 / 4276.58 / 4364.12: -0.01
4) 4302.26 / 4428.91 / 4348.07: -0.08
